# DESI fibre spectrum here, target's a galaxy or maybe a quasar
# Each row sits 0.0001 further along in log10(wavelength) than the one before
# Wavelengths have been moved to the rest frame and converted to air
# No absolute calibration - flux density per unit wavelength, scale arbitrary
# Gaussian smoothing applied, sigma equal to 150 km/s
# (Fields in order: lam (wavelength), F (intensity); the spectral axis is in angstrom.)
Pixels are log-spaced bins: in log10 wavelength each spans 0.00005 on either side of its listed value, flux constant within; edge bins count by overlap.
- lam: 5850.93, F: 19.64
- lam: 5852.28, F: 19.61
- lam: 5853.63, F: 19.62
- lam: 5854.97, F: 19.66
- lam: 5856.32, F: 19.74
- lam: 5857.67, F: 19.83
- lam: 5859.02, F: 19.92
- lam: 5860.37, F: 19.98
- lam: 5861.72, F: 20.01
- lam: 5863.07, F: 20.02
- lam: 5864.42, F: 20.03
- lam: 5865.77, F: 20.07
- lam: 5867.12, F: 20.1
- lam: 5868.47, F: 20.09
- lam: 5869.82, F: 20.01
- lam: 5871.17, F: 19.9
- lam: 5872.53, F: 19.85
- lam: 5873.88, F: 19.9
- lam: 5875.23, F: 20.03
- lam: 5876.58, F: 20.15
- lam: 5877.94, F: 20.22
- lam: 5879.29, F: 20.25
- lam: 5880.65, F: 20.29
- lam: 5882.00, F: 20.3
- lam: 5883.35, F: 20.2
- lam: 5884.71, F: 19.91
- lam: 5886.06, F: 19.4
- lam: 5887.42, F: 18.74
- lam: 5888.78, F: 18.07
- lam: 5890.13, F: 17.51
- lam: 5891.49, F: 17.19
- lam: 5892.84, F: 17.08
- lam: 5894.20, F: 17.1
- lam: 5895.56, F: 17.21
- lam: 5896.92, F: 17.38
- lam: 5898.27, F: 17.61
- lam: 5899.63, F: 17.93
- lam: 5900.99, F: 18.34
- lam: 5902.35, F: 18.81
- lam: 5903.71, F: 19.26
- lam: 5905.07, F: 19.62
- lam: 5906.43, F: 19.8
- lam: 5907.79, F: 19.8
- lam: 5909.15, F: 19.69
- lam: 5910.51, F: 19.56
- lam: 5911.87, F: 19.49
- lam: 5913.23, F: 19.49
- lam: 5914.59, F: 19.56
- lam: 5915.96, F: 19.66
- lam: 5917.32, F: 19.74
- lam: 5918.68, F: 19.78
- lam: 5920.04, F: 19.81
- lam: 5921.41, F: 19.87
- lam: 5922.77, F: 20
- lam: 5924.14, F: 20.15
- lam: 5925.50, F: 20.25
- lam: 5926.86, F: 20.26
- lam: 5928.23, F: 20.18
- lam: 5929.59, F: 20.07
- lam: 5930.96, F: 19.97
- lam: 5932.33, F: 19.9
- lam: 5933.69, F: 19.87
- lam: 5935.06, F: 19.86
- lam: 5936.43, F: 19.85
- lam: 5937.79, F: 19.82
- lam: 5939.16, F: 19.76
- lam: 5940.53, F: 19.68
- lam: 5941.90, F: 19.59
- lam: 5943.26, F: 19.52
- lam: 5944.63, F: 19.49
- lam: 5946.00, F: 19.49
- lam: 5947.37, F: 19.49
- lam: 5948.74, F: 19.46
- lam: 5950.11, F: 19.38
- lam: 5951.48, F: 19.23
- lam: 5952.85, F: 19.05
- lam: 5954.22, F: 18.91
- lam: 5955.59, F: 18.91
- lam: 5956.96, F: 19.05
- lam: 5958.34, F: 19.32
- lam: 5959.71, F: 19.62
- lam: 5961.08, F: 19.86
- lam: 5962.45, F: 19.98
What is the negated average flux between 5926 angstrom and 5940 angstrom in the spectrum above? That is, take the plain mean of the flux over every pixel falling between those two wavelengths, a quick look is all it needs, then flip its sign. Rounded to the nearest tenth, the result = -20.0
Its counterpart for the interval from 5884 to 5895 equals -18.1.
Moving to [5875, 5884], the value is -20.2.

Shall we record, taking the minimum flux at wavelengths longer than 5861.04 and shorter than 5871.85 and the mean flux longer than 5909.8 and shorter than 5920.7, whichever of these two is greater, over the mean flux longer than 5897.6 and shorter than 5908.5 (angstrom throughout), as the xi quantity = 1.05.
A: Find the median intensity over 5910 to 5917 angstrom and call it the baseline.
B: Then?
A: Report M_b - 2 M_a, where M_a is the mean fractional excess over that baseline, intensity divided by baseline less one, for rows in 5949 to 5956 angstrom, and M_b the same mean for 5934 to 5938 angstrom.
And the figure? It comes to 0.06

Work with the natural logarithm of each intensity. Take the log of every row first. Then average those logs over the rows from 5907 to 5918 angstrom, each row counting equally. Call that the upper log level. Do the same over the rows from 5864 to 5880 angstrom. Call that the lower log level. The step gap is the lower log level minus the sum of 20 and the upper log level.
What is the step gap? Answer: -20.0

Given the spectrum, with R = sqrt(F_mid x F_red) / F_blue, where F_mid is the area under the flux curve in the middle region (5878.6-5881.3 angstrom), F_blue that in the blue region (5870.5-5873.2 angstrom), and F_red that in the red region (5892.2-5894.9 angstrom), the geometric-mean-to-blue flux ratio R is 0.94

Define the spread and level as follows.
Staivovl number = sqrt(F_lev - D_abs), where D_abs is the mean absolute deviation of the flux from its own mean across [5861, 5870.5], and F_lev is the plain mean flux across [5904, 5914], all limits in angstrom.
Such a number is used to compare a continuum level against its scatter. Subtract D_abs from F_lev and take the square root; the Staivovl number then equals 4.43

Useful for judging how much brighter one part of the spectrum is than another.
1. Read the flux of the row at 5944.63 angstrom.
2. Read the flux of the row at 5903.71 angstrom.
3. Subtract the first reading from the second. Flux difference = -0.2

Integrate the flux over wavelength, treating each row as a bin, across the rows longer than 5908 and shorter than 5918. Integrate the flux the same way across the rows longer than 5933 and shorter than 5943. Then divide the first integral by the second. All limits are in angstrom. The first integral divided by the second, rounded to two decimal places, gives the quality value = 0.99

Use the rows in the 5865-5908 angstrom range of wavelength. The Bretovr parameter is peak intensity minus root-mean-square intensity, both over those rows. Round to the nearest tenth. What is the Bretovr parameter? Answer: 1.1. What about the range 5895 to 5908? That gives 1.2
